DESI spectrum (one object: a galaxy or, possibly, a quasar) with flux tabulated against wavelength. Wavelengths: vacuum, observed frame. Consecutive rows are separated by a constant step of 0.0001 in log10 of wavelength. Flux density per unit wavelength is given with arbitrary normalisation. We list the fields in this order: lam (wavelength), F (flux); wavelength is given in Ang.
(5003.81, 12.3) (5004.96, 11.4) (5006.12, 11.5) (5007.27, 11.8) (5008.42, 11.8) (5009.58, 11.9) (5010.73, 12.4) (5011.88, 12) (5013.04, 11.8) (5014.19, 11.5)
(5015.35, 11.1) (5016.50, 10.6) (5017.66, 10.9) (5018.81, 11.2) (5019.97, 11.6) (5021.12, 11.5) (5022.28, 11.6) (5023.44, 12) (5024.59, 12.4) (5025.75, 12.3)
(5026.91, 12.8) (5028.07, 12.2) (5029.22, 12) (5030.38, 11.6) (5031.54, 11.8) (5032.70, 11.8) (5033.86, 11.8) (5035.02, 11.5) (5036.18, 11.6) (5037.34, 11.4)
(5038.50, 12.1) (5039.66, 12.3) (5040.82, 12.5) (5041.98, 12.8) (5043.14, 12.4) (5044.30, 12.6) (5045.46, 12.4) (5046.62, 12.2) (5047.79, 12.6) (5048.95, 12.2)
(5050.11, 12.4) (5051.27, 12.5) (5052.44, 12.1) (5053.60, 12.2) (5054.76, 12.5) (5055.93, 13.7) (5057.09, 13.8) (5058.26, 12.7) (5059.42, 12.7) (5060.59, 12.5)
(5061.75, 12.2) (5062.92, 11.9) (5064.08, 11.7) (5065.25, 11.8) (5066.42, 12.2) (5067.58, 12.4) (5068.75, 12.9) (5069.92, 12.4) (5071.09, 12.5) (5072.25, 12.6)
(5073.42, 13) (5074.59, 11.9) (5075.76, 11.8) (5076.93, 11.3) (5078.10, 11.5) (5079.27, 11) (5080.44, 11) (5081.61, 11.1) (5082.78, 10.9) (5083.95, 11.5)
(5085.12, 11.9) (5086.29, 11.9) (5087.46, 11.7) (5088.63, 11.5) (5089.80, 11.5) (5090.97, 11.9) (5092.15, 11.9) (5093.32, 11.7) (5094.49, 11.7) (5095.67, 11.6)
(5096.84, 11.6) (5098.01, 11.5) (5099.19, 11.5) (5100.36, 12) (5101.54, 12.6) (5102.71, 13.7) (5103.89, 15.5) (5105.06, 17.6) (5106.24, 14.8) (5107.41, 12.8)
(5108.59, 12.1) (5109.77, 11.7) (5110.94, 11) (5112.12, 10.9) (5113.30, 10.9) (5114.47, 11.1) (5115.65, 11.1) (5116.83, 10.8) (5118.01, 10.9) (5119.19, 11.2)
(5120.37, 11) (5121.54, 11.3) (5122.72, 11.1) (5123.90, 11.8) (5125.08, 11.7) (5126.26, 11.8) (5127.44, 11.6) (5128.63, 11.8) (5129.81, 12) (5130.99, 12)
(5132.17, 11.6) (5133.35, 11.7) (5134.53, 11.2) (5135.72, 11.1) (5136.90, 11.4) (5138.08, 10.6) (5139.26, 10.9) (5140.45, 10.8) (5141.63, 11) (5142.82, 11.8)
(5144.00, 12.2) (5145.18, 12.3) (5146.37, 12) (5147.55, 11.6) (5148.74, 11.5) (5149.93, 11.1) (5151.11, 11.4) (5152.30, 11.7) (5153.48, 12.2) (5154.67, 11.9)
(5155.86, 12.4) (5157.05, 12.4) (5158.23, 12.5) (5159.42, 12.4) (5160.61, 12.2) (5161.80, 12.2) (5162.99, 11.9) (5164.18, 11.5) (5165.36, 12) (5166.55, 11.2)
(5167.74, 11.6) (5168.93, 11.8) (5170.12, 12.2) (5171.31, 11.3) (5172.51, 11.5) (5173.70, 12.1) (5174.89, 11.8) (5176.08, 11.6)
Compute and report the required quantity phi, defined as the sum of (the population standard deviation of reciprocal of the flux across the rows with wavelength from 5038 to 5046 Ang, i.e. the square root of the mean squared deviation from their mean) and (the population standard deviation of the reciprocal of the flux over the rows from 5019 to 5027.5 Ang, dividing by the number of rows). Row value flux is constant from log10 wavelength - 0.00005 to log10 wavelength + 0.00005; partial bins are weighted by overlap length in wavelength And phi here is 0.0044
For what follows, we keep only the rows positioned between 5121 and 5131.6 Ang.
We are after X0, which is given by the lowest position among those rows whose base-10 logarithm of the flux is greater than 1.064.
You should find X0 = 5123.90 Ang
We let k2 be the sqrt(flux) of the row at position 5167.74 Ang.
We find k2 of 3.41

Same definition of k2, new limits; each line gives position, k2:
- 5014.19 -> 3.39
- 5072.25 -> 3.55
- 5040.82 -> 3.54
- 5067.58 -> 3.52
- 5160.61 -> 3.49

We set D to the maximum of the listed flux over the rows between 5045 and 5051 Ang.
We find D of 12.6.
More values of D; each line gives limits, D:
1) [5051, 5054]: 12.5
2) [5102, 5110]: 17.6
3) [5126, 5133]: 12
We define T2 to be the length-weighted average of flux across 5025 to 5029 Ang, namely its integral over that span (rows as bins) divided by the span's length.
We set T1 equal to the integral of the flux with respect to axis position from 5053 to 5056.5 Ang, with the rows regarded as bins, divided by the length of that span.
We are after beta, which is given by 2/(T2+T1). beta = 0.0794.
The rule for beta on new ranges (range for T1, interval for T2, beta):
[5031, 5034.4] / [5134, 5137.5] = 0.0869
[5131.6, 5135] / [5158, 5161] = 0.0838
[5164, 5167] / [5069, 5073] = 0.0827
